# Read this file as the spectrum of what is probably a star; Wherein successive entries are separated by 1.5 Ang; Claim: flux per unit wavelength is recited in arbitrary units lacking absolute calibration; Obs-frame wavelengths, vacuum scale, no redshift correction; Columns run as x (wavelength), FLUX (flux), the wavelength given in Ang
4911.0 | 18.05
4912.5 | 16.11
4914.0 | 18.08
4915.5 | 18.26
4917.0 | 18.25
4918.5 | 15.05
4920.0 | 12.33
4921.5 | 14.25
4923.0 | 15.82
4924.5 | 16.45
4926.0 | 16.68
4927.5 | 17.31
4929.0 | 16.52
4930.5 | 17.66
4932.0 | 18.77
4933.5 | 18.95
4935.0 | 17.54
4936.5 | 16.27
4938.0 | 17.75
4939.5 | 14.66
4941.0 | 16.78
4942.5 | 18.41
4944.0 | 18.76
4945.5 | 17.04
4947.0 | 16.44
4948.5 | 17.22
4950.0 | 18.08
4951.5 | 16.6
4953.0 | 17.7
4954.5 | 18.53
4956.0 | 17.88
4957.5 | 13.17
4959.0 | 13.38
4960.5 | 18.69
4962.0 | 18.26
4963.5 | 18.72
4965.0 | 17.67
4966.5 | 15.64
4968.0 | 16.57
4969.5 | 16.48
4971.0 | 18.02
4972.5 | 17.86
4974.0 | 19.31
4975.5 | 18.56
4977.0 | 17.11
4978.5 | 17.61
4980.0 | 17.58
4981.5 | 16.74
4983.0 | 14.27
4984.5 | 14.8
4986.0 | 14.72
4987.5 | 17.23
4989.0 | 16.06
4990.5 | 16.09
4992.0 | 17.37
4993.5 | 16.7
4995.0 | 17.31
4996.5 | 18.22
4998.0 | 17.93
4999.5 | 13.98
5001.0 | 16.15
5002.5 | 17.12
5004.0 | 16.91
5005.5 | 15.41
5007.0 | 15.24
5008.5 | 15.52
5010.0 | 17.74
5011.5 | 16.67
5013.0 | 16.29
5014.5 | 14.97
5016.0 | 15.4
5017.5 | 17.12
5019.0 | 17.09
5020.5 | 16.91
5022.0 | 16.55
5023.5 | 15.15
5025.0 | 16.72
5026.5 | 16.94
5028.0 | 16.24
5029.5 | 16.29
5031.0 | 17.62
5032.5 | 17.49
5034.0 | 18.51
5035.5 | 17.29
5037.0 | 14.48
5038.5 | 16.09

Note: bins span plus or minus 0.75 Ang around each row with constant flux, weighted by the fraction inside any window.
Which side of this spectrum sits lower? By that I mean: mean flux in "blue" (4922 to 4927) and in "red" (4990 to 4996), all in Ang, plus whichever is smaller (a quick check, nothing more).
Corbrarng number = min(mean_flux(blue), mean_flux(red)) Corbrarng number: 16.3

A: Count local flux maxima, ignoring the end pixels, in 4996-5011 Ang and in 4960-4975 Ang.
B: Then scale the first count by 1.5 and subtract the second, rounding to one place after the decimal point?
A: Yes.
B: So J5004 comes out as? -1.5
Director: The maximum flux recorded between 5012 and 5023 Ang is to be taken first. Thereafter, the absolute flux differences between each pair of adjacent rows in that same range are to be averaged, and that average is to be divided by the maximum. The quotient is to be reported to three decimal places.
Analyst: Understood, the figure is 0.039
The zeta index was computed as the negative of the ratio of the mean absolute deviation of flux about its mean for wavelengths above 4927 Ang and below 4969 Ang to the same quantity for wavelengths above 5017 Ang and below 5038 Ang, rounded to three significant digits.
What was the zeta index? -1.58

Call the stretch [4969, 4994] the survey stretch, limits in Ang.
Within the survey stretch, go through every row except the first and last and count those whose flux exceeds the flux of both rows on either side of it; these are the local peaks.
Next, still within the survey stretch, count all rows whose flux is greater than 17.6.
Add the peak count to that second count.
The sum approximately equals 11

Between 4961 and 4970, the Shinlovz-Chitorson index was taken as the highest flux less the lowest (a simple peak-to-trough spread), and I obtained 3.1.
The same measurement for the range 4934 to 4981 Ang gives 6.1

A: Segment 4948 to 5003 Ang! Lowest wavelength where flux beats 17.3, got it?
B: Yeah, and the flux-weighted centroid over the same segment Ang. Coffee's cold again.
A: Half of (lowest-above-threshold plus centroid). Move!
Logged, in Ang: 4962.6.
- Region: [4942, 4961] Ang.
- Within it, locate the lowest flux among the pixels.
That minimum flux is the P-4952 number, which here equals 13.17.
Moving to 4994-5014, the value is 13.98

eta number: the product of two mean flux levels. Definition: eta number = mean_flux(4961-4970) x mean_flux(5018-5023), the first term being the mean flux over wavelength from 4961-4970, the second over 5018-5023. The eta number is 290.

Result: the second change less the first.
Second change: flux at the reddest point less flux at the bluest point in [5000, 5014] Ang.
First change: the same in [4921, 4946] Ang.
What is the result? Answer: -3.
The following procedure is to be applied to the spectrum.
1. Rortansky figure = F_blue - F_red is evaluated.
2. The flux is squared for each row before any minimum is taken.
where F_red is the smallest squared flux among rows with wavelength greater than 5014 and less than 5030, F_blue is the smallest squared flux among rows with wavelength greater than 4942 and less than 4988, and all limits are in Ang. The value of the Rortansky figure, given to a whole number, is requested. -51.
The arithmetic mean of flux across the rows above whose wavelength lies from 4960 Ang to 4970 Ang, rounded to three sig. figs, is 17.4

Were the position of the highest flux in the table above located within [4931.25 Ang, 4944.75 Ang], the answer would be 4933.5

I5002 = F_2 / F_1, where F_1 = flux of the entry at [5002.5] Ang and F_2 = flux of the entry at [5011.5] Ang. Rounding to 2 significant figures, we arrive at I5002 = 0.97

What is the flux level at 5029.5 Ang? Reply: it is 16.29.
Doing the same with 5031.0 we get 17.62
